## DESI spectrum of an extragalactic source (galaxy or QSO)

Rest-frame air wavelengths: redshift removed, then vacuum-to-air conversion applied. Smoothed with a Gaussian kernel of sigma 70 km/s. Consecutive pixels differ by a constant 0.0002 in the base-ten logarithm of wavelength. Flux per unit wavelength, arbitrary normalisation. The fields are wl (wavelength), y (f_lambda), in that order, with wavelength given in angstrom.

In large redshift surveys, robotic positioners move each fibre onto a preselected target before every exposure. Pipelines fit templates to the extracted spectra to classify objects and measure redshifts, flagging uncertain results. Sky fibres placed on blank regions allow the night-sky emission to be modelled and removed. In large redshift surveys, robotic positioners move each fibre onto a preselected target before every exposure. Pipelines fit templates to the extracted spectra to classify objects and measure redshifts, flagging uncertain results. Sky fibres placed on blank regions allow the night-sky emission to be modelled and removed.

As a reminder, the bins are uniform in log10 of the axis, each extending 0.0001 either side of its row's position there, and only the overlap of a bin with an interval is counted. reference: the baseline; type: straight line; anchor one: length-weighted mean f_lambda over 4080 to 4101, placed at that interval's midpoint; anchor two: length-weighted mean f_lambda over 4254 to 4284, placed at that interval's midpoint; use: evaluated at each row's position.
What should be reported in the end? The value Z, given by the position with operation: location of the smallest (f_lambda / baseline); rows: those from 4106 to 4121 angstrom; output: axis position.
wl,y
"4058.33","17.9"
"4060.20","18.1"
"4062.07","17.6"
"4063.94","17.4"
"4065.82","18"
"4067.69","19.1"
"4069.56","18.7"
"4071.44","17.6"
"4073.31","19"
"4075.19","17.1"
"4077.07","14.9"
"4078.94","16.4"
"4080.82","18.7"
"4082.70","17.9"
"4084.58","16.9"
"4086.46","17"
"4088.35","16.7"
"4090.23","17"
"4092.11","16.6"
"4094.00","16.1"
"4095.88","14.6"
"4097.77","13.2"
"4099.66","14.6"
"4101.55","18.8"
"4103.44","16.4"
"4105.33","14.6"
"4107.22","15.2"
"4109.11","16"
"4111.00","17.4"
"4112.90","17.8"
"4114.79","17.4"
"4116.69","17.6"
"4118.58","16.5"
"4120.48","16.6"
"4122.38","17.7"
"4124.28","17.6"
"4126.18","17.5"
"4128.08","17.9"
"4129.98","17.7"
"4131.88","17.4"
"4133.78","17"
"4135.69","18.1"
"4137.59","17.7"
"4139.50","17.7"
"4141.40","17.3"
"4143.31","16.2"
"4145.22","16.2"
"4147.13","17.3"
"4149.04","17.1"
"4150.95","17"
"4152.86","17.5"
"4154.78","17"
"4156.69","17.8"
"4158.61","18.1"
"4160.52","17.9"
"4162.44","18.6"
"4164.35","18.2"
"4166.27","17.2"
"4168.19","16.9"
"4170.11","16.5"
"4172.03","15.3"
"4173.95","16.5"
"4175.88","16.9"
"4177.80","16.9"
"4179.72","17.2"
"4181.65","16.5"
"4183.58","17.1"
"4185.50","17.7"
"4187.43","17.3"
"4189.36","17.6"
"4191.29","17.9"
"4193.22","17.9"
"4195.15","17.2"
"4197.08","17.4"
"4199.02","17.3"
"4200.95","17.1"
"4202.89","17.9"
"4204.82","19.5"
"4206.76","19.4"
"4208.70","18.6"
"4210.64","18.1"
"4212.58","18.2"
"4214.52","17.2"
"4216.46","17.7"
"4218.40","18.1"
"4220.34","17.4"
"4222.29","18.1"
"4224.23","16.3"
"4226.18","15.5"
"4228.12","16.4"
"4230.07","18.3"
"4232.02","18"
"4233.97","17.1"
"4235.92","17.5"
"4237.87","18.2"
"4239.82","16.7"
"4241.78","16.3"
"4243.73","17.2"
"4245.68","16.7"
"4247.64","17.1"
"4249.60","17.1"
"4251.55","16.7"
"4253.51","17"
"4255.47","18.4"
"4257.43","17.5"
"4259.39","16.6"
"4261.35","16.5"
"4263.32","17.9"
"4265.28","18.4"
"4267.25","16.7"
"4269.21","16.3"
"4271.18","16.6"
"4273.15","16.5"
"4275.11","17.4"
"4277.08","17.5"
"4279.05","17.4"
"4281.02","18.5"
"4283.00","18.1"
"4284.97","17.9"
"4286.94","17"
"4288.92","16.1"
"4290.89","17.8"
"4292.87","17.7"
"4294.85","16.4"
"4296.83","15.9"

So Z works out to 4107.22 angstrom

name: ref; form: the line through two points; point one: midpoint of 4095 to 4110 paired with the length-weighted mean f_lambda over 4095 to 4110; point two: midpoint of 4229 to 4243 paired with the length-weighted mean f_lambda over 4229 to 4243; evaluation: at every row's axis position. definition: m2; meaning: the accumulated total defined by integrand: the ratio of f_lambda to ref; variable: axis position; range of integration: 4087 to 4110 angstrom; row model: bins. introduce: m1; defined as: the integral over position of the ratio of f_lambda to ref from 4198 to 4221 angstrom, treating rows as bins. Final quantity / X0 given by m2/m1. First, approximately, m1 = 24.4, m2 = 23.7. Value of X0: 0.97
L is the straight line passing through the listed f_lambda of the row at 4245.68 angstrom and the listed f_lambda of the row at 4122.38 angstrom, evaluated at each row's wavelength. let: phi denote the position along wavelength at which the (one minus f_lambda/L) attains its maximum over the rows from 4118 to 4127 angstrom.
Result 4118.58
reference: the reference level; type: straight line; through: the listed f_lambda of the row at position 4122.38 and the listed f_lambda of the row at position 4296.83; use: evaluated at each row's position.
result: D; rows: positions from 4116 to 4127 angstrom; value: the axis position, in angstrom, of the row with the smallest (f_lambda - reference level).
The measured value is 4118.58 angstrom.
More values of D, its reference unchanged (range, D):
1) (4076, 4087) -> 4077.07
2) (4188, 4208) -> 4200.95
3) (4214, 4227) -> 4226.18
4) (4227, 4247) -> 4228.12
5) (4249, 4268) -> 4261.35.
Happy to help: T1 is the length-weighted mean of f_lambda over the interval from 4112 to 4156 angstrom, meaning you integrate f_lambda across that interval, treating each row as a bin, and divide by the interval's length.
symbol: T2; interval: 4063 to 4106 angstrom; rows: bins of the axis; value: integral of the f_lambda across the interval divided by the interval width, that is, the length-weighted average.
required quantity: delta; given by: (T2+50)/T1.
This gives 3.86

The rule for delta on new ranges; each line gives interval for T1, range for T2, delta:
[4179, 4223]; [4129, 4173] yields 3.79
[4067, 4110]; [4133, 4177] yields 4.04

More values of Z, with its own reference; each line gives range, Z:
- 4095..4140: 4097.77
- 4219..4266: 4226.18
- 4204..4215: 4214.52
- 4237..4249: 4241.78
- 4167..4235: 4226.18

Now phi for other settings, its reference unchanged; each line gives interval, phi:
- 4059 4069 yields 4063.94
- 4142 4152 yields 4143.31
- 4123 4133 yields 4131.88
